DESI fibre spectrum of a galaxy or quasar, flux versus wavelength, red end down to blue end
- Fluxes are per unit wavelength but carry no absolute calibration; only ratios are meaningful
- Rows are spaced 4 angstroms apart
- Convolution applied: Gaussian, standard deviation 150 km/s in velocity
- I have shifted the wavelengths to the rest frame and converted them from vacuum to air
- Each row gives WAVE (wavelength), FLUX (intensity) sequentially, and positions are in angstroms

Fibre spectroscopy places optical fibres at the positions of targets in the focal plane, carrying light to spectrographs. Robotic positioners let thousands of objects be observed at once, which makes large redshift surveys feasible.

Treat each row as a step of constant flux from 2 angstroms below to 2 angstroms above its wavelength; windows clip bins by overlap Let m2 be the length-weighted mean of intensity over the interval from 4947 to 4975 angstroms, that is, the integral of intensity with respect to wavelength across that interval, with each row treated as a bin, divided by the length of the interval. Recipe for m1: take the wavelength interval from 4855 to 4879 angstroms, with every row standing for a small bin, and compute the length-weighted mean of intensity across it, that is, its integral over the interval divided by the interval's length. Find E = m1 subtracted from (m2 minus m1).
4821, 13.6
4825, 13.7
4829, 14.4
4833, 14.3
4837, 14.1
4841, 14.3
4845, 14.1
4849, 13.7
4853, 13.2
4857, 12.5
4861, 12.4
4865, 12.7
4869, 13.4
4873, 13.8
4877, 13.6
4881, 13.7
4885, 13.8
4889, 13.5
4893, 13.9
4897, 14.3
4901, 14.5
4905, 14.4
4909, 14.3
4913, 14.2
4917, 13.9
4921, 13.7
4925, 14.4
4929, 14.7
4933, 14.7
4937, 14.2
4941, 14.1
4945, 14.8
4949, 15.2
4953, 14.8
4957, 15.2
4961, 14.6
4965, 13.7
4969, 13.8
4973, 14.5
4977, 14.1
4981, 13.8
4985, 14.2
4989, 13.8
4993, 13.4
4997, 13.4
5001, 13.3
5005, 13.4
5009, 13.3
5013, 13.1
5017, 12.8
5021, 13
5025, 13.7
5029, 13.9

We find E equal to -11.6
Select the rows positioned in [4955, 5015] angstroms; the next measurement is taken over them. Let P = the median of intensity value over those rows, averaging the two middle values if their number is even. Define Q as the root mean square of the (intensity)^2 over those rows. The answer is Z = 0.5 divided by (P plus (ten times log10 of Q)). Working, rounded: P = 13.80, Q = 193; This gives 0.0136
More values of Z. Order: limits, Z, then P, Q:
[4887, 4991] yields 0.0134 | 14.25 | 205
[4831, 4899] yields 0.0137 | 13.70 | 186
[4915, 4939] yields 0.0134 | 14.30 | 204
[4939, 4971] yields 0.0132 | 14.70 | 212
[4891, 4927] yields 0.0134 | 14.30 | 201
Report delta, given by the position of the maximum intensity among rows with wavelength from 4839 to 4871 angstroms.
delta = 4841 angstroms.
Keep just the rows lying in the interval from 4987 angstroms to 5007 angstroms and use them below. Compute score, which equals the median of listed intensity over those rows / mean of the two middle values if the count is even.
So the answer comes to 13.4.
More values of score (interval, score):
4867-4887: 13.7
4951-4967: 14.7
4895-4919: 14.3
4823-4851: 14.1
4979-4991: 13.8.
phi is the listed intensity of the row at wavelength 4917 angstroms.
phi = 13.9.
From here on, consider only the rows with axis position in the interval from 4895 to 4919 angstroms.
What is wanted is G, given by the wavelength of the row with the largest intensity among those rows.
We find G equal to 4901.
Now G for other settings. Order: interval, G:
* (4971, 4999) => 4973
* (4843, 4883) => 4845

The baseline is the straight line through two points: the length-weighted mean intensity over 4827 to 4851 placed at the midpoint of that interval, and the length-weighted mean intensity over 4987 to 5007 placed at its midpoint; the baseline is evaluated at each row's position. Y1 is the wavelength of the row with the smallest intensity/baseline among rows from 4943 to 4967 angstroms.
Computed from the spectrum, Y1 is 4965 angstroms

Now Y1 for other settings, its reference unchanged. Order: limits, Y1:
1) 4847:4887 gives 4861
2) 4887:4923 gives 4889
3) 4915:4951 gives 4921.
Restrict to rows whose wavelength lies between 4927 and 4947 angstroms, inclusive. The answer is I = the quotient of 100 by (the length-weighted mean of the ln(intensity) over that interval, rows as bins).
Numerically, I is 37.4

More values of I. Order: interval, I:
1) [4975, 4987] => 37.9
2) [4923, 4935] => 37.3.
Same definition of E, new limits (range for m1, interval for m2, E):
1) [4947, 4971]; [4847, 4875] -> -16.0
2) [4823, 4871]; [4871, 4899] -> -13.3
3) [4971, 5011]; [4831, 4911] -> -13.7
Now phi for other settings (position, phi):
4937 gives 14.2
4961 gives 14.6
